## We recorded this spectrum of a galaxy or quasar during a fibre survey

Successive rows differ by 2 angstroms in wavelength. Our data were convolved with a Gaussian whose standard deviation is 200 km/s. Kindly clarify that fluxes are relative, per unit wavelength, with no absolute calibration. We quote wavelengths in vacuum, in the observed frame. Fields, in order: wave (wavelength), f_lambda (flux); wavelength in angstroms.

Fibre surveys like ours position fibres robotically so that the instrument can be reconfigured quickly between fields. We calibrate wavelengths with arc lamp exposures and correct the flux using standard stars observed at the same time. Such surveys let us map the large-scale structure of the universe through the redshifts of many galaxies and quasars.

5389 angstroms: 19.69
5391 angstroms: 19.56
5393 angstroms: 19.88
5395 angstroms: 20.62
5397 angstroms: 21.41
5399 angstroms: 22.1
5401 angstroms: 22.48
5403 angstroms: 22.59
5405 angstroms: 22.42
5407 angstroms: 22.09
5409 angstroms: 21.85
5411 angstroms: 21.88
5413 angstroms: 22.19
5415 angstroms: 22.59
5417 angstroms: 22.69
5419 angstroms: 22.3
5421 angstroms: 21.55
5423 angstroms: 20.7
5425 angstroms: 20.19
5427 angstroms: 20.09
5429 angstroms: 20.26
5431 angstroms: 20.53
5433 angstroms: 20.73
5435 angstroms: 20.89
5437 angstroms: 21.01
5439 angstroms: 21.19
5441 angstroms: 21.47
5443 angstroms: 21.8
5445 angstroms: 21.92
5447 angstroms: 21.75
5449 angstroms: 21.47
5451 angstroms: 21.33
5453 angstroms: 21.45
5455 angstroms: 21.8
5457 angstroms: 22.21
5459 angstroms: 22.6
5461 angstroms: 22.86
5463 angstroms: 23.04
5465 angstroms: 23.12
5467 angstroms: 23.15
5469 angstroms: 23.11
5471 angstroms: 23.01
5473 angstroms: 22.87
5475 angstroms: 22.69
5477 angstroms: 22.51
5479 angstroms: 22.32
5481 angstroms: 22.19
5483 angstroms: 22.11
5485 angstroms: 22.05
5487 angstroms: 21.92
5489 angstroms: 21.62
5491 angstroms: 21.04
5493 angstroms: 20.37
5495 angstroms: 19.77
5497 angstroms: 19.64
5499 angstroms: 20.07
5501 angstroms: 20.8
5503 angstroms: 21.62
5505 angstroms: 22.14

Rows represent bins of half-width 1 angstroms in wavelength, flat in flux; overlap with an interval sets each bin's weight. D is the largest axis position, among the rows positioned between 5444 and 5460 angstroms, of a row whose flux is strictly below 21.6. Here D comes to 5453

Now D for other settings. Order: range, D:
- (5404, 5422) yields 5421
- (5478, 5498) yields 5497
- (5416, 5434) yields 5433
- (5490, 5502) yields 5501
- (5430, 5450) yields 5449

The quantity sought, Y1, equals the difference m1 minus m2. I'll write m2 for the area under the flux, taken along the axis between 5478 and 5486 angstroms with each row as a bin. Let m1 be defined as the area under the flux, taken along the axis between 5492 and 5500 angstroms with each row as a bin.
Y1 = -18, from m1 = 160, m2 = 177.3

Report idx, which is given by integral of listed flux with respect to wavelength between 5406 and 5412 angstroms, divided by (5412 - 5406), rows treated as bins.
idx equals 21.9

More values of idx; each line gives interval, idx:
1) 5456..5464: 22.7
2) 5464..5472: 23.1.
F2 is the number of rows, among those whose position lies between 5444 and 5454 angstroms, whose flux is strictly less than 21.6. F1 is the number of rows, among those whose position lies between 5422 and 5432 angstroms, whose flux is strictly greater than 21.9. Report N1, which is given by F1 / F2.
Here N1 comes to 0.0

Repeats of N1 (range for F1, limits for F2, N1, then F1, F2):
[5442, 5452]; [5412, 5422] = 1.0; 1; 1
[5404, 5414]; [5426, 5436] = 0.6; 3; 5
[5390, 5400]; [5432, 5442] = 0.2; 1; 5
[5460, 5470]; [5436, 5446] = 1.7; 5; 3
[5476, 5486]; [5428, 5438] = 1.0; 5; 5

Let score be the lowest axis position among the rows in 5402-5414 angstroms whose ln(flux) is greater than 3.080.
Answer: 5403 angstroms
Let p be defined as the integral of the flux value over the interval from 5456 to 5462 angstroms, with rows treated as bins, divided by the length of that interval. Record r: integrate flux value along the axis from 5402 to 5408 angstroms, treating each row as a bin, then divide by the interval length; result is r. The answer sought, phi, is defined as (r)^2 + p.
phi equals 523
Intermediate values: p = 22.6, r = 22.4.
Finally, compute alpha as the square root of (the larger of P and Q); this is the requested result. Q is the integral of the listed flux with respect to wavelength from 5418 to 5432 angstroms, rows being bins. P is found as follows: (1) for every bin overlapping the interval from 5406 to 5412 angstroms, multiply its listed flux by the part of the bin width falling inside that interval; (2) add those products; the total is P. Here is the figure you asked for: 17.1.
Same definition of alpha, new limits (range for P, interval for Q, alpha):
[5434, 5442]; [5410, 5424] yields 17.5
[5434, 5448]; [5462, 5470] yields 17.3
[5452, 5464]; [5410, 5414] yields 16.4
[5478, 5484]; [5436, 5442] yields 11.5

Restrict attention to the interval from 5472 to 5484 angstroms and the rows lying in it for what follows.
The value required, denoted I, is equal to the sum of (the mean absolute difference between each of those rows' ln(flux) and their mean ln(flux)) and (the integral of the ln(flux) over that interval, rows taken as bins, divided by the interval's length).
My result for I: 3.12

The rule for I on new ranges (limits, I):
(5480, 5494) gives 3.10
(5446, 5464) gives 3.12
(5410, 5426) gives 3.11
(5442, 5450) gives 3.09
